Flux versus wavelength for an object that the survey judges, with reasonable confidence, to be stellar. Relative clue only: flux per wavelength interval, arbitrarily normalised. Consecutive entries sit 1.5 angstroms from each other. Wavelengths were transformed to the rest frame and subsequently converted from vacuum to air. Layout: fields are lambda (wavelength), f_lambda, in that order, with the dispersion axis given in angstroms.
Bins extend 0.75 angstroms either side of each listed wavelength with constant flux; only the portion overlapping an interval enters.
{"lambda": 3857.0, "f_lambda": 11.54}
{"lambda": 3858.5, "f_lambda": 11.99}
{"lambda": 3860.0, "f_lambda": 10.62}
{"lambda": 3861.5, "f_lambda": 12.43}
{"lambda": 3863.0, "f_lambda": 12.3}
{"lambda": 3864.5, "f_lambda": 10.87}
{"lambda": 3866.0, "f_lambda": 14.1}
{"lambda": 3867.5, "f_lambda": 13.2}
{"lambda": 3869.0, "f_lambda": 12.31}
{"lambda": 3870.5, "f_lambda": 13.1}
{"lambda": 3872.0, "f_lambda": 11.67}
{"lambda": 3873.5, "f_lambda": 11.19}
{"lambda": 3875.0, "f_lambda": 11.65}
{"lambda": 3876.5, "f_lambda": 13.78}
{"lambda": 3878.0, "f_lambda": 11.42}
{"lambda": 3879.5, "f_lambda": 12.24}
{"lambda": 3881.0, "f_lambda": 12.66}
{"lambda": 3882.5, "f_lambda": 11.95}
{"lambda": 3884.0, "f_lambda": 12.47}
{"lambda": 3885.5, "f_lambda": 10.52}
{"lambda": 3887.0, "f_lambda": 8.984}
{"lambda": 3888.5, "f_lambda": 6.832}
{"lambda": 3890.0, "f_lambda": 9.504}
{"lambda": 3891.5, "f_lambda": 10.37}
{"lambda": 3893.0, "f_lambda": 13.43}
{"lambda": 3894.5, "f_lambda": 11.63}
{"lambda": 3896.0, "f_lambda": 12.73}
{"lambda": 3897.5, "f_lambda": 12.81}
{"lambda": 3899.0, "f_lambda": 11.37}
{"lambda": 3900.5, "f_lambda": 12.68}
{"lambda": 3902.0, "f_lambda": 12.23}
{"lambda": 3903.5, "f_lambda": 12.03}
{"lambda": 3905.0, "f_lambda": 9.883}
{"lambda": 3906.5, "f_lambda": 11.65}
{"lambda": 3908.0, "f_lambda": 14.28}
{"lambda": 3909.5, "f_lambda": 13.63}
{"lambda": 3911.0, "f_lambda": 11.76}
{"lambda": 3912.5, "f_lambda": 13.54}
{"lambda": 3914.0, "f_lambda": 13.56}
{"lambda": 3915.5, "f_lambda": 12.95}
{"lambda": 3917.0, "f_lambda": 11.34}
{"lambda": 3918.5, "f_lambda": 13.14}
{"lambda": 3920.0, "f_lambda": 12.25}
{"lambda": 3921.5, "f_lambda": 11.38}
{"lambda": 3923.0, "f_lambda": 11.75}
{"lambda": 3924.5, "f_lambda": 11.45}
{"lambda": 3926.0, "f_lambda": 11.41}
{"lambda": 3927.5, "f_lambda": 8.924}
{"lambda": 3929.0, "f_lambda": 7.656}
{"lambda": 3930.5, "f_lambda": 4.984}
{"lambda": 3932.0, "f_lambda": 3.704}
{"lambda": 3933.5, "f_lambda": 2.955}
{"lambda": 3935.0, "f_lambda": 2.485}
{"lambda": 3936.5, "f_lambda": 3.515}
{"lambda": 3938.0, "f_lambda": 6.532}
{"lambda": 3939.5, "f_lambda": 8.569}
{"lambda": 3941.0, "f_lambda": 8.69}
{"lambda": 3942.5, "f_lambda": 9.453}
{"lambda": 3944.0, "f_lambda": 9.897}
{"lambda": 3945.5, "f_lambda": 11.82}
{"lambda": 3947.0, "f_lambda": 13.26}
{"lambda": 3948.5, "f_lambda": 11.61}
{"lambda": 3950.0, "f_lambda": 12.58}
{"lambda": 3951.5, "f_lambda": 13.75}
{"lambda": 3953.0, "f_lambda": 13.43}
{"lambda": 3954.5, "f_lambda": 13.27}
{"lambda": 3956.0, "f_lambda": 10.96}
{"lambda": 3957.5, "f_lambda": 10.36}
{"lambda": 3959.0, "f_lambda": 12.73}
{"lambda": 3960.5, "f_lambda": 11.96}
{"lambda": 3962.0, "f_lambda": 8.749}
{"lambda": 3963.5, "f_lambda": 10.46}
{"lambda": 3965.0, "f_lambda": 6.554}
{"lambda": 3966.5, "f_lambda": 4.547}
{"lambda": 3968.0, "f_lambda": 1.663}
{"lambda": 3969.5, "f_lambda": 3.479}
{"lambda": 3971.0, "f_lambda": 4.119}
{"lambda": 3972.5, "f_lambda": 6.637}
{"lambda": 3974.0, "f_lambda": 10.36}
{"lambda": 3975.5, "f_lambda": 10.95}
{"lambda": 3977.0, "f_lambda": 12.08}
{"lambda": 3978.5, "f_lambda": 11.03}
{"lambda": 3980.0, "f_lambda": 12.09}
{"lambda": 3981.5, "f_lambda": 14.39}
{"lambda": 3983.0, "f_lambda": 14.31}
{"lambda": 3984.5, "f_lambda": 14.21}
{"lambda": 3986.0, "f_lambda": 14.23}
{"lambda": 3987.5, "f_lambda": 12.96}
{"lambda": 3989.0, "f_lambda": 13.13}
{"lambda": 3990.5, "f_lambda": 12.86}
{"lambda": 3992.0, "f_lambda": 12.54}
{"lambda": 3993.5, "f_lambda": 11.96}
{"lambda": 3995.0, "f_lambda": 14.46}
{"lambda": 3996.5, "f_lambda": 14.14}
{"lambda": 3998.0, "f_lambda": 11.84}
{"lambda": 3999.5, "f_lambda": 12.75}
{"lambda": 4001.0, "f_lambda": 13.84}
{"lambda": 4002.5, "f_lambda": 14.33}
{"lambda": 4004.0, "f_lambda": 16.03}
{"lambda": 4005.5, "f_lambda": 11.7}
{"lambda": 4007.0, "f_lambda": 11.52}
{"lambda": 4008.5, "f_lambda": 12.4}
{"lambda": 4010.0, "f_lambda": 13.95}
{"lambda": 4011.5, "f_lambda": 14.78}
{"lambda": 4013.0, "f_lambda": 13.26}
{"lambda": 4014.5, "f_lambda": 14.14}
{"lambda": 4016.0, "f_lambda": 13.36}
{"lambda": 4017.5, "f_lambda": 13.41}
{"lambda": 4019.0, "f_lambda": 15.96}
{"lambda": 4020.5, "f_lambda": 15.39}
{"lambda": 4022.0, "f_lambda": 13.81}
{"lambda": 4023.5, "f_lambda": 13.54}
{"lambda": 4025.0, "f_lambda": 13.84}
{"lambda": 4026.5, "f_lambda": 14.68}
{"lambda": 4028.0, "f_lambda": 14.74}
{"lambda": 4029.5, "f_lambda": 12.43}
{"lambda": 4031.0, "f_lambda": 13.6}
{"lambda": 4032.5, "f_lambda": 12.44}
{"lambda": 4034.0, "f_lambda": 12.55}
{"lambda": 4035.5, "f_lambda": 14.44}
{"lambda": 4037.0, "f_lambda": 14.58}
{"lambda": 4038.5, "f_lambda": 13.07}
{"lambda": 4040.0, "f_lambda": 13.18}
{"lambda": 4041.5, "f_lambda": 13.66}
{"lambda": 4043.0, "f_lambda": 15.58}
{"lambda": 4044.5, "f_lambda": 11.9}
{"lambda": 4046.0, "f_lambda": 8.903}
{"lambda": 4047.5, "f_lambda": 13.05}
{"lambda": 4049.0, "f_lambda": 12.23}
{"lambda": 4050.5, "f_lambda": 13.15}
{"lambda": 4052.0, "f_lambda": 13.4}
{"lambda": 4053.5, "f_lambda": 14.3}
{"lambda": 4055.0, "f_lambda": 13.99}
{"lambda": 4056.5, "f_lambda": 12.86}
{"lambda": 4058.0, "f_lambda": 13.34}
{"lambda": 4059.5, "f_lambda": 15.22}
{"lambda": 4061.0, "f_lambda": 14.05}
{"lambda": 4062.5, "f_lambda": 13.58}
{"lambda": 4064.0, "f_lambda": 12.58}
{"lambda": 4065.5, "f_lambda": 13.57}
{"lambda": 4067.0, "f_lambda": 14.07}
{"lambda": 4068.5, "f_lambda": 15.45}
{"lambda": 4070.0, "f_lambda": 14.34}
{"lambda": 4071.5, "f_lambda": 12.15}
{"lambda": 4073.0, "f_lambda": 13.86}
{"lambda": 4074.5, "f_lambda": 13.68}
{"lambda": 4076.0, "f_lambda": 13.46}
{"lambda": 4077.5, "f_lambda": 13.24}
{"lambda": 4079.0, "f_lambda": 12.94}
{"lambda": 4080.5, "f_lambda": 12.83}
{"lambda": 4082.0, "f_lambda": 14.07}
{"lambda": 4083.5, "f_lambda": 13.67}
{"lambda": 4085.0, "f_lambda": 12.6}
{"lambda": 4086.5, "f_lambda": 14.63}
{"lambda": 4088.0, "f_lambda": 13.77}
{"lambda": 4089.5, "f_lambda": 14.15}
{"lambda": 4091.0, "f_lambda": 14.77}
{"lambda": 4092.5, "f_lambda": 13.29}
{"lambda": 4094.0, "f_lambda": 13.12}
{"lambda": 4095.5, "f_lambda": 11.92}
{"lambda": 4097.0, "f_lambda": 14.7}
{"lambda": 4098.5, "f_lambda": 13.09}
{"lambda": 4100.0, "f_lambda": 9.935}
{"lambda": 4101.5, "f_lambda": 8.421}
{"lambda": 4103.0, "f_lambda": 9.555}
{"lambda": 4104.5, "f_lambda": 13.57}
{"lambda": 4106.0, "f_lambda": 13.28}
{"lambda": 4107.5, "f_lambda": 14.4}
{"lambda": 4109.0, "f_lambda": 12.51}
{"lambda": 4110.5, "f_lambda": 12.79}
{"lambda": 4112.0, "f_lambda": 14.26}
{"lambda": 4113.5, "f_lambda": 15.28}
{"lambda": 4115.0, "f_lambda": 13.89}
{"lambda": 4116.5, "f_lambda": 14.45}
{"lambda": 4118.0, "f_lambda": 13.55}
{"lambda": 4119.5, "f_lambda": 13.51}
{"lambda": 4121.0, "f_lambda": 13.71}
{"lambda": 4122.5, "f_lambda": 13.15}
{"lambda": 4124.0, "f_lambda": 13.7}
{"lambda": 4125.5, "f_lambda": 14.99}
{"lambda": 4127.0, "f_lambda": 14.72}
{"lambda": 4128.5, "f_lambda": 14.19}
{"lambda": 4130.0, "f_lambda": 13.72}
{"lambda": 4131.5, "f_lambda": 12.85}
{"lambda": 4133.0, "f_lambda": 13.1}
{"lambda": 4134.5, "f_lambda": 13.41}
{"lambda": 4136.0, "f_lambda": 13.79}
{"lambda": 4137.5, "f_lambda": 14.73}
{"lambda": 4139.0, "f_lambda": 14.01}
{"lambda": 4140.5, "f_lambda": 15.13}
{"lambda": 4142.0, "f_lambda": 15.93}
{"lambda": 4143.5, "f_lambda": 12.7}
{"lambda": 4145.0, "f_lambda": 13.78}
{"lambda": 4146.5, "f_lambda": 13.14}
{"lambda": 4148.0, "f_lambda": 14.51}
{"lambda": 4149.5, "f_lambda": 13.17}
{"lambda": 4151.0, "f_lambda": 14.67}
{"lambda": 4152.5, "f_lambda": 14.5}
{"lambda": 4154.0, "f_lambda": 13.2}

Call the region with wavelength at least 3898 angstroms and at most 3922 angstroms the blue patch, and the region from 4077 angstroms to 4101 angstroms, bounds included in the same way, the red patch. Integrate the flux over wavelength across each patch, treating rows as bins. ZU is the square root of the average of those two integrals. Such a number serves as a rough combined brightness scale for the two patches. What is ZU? 17.5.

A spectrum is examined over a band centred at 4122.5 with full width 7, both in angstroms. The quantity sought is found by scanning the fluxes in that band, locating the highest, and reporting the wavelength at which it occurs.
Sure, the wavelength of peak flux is 4125.5 angstroms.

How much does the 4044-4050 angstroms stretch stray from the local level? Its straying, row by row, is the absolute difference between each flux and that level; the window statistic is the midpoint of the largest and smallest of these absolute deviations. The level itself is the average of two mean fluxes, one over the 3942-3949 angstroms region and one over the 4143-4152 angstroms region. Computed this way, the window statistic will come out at 1.9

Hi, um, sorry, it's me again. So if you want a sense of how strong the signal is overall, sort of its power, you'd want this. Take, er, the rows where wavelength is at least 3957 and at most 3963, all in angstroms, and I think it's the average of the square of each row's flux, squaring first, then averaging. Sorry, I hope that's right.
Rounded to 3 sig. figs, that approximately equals 122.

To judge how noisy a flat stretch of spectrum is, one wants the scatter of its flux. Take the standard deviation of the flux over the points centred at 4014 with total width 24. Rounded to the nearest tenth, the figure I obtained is 1.3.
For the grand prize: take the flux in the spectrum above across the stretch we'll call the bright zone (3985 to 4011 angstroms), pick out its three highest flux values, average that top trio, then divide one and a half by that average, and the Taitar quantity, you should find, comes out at 0.100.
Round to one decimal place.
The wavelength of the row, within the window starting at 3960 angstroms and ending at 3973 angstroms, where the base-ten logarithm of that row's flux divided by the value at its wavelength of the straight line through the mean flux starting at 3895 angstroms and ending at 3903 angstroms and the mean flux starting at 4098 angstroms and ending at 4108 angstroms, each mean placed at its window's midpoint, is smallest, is 3968.0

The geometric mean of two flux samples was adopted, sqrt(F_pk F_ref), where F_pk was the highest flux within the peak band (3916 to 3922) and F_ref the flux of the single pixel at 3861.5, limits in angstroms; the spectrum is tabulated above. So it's 12.8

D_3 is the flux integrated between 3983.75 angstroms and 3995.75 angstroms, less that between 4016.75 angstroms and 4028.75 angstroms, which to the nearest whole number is -14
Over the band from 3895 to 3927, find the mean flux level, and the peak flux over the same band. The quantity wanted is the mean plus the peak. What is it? 27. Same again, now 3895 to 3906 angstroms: 25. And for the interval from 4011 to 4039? 30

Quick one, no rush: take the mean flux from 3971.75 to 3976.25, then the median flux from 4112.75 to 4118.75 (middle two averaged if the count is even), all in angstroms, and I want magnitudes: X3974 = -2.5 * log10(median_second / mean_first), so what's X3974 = -0.46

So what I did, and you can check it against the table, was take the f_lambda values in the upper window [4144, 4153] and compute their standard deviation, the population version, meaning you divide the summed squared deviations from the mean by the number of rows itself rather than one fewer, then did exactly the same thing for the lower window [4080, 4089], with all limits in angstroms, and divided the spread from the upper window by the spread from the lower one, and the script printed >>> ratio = 0.91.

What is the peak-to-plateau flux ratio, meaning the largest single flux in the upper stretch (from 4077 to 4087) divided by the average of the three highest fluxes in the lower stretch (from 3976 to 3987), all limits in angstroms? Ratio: 1.02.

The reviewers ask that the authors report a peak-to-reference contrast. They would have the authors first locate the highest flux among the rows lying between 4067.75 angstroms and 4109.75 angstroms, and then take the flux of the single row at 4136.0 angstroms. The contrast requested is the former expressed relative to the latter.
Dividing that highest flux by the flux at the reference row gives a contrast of 1.12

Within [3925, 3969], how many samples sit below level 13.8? 29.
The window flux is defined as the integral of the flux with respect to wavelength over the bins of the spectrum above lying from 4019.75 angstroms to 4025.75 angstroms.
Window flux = 85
